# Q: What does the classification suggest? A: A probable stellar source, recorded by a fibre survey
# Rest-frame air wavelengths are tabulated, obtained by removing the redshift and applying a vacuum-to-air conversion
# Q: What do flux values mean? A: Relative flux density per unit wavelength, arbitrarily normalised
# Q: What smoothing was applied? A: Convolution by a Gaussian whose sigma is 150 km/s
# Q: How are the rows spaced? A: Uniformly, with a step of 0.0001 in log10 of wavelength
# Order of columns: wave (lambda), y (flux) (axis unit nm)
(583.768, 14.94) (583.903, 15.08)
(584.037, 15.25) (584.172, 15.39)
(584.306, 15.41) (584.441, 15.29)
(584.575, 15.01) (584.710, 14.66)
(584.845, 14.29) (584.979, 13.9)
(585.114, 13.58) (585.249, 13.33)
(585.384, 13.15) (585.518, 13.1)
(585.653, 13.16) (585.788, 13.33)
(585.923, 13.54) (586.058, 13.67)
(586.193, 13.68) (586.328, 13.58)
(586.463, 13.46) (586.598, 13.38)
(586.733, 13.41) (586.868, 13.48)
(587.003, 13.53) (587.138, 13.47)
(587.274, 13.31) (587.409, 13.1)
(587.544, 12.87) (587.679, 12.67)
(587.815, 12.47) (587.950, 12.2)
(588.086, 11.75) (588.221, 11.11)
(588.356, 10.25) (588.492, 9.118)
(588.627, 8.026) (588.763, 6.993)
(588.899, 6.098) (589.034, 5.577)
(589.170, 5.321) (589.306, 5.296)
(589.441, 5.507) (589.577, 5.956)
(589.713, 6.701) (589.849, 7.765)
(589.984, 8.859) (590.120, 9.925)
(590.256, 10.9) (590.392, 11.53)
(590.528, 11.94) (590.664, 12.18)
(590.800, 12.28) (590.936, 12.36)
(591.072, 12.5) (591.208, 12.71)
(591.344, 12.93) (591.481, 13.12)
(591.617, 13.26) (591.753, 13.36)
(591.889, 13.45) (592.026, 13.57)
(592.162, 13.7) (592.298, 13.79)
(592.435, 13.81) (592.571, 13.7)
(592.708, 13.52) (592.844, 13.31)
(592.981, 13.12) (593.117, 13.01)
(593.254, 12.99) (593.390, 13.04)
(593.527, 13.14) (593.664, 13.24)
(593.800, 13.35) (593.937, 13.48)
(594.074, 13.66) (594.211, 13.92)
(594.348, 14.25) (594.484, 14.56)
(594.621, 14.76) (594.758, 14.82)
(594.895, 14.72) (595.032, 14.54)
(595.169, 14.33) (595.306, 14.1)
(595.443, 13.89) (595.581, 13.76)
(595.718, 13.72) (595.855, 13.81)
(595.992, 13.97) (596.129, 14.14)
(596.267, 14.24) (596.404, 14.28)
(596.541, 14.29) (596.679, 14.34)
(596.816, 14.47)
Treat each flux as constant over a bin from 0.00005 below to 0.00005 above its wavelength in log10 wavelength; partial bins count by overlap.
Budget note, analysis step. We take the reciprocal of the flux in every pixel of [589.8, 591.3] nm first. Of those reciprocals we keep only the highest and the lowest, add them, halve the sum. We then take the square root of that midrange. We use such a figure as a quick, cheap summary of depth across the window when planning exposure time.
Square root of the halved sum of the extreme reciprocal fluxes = 0.322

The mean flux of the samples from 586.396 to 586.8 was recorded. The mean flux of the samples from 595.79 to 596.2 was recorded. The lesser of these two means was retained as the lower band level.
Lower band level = 13.4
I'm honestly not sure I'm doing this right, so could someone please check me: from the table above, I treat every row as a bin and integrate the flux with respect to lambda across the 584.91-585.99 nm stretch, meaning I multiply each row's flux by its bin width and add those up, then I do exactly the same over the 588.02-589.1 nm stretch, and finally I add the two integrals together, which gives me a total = 23.8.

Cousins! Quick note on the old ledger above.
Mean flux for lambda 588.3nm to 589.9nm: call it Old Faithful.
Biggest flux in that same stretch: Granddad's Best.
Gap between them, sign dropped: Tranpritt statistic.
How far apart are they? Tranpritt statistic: 3.4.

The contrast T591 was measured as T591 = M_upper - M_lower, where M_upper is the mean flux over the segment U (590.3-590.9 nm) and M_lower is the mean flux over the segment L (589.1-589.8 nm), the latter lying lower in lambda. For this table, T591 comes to 6.2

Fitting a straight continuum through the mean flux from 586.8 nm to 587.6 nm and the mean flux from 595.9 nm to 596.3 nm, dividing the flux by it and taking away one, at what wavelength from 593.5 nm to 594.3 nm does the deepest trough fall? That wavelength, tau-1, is 593.527 nm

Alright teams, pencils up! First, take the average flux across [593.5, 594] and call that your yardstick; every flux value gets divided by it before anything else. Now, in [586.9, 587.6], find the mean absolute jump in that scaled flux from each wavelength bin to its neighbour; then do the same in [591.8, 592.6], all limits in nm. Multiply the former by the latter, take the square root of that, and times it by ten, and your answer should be 0.09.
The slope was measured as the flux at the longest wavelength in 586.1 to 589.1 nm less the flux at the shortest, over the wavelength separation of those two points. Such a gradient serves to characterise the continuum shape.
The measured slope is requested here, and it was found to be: -2.9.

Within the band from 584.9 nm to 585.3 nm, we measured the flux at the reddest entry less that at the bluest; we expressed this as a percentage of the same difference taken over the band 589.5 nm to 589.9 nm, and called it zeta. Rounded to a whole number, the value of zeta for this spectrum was -32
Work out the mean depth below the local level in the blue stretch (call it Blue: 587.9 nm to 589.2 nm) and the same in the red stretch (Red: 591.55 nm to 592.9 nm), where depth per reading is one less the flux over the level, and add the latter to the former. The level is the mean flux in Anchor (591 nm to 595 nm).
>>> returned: 0.36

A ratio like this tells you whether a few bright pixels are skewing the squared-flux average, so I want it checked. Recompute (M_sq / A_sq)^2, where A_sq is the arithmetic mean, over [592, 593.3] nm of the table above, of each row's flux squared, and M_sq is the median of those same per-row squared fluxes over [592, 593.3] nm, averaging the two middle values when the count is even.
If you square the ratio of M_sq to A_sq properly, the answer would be 1.0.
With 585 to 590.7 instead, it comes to 1.4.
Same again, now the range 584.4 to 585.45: 1.0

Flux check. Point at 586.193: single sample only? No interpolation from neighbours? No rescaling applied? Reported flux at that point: 13.68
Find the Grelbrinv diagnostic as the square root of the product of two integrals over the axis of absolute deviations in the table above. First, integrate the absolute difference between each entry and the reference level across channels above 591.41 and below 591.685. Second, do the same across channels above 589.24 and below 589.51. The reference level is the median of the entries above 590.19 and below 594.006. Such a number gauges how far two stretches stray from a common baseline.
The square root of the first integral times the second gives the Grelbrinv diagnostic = 0.20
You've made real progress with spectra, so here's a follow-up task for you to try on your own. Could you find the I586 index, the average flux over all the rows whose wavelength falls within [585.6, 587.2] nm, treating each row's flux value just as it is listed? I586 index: 13.5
